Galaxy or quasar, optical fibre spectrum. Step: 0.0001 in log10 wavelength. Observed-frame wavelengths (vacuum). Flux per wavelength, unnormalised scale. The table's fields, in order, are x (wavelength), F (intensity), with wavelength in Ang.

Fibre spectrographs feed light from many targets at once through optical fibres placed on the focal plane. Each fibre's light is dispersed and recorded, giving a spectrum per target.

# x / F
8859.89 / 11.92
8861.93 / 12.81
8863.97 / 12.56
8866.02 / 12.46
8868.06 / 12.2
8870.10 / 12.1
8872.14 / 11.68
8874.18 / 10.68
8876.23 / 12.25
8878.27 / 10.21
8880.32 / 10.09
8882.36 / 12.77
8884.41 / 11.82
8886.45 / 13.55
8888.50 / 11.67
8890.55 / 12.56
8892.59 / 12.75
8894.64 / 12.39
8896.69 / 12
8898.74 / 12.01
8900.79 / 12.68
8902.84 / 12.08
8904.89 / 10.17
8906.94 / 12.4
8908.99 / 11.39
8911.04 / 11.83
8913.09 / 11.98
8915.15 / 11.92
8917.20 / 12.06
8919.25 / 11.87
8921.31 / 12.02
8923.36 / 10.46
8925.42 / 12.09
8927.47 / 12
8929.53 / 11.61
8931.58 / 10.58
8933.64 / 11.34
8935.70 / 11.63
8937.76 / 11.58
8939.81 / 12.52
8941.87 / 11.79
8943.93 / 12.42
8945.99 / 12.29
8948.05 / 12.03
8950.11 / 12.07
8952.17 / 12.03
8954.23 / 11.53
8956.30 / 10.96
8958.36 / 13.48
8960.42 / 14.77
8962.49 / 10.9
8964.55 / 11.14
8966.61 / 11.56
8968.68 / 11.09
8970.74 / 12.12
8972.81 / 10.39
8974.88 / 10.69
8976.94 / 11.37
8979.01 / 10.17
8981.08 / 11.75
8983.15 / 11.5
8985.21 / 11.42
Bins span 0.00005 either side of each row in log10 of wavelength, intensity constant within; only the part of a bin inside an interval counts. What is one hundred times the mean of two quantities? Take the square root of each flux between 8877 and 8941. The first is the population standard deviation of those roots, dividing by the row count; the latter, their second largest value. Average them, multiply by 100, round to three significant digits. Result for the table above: 185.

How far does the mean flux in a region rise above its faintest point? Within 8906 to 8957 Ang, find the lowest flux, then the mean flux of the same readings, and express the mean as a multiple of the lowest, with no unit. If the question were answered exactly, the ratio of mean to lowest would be 1.13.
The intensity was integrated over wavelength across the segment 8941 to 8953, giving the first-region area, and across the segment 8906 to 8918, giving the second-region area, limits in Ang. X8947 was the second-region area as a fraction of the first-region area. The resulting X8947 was 0.98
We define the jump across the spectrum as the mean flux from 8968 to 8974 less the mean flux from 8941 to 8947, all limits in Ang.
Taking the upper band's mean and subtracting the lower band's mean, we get -1.0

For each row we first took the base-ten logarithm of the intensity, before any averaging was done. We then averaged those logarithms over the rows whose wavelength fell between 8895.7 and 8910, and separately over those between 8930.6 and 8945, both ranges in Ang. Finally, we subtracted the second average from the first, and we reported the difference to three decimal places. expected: 0.004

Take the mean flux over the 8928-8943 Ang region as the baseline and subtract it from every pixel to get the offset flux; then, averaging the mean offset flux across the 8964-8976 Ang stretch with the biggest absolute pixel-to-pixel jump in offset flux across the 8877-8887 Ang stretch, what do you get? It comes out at 1.1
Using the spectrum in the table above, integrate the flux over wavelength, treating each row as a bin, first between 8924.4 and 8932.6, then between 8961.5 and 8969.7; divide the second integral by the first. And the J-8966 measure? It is 0.97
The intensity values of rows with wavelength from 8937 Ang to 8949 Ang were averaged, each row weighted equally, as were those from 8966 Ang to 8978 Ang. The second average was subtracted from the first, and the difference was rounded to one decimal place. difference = 0.9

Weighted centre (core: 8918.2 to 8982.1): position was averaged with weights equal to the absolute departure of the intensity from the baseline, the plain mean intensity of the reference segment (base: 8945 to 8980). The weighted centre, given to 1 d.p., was 8954.5 Ang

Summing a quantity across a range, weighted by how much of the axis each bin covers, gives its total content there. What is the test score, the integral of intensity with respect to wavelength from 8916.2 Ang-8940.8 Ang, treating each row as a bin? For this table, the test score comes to 287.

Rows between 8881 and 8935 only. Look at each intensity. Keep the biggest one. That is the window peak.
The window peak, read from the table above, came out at 13.55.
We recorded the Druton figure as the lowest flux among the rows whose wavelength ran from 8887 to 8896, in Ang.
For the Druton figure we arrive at 11.67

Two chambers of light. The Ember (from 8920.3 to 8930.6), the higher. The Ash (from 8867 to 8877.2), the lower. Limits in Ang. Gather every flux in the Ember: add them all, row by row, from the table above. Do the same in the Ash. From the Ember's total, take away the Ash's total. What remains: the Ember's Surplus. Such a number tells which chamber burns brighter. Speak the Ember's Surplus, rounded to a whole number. -1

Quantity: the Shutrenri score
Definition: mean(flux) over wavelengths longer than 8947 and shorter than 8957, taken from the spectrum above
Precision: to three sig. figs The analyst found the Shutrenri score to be 11.7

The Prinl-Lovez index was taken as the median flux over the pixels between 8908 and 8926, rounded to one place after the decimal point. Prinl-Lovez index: 11.9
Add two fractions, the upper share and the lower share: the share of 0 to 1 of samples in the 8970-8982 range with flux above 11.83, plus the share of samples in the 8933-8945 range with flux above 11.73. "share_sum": 0.67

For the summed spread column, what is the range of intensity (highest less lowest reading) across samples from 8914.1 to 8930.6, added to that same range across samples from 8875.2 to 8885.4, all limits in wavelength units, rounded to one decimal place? 4.3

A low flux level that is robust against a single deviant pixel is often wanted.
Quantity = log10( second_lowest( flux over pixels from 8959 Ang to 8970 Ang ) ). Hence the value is 1.04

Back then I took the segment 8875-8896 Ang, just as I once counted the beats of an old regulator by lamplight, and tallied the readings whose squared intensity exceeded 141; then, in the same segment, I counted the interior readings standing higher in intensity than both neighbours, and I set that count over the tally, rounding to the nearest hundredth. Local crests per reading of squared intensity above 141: 0.50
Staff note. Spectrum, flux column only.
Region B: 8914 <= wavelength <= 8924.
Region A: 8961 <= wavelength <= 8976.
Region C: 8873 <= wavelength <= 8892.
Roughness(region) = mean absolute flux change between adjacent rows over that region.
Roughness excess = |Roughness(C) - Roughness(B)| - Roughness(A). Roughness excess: 0.27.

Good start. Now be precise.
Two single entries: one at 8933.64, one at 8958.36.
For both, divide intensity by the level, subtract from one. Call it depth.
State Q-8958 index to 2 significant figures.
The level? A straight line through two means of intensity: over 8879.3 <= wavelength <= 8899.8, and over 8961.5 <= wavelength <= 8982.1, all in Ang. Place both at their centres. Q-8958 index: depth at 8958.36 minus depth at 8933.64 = -0.22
